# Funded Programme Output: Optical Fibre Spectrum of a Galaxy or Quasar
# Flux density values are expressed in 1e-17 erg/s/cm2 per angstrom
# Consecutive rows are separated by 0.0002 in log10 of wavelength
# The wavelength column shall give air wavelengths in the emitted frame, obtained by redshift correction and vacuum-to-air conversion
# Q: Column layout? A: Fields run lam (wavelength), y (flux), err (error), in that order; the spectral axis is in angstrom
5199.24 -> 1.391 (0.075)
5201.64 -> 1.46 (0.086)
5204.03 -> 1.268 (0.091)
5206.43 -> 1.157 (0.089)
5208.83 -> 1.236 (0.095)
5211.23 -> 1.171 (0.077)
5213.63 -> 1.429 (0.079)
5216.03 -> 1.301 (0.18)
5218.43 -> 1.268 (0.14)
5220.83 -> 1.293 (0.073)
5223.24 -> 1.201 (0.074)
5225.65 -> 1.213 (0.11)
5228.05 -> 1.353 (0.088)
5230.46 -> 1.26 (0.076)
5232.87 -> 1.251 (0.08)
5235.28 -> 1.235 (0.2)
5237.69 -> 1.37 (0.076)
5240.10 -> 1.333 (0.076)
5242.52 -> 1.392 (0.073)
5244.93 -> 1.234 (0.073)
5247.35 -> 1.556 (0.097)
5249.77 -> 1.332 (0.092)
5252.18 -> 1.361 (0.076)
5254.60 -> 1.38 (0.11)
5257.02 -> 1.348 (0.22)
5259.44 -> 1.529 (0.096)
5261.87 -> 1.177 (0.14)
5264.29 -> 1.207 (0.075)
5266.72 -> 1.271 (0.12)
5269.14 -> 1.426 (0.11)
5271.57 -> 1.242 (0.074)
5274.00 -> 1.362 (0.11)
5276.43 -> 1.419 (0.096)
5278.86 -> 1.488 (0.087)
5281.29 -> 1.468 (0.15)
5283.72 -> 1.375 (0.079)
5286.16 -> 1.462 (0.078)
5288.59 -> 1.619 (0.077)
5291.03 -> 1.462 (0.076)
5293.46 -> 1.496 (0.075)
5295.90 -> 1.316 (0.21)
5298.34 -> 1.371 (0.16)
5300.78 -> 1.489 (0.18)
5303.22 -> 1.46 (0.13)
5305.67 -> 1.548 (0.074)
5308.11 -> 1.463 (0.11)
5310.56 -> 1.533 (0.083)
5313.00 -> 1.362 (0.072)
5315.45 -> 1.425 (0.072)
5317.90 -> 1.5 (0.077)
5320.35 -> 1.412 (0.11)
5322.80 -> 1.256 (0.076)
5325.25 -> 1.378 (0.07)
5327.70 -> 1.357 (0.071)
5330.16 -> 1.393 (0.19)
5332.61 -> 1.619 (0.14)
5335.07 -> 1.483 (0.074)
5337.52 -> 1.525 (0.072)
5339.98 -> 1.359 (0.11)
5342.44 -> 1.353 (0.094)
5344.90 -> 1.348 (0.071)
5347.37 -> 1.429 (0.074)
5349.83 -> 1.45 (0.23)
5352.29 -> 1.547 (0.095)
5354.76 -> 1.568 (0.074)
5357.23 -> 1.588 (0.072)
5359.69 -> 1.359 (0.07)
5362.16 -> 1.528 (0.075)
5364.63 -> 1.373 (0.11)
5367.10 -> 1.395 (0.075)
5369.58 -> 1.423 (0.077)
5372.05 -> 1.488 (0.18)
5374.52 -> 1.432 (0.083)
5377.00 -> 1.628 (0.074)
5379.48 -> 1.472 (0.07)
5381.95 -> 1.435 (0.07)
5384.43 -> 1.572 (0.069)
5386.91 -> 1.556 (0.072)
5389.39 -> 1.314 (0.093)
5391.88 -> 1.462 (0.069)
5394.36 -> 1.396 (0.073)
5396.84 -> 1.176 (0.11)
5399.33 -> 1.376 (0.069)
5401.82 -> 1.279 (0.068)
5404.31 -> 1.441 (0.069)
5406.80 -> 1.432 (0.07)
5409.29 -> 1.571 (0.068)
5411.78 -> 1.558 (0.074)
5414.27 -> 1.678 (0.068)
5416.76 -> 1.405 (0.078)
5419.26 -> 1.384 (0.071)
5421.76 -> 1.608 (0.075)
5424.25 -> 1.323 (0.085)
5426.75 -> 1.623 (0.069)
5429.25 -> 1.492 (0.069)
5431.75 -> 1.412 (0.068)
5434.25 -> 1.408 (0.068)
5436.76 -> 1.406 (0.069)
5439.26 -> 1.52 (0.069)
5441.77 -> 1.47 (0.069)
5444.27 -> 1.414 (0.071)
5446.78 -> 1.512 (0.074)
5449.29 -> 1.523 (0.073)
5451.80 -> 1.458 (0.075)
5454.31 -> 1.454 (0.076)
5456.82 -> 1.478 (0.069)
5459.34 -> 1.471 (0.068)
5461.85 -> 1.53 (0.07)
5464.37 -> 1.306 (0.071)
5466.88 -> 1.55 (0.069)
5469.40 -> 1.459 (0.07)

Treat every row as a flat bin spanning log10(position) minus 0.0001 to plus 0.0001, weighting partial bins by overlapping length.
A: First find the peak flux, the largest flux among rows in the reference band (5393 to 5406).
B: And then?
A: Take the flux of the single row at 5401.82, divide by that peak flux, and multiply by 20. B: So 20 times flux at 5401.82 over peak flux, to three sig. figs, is 17.8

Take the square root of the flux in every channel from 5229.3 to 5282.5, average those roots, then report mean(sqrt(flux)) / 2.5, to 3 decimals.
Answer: 0.464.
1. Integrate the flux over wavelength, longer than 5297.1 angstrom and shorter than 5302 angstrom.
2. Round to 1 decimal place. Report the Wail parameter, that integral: 7.0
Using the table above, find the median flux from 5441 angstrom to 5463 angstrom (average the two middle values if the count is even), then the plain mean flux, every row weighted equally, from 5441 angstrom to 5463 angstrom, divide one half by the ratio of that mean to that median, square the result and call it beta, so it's 0.247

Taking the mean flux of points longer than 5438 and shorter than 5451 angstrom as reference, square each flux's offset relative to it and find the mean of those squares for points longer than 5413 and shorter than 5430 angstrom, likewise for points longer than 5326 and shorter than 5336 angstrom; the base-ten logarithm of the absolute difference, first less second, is -2.3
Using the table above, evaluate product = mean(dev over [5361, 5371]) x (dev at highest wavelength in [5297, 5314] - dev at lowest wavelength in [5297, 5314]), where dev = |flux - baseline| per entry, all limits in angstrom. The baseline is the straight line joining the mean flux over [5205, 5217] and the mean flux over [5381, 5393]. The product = 0.0005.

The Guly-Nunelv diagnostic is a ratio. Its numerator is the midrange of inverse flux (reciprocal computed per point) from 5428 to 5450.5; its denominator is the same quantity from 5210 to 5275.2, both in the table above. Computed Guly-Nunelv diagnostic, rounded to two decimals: 0.91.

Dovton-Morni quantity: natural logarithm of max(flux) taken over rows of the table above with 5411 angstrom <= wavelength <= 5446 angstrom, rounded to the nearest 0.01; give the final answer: 0.52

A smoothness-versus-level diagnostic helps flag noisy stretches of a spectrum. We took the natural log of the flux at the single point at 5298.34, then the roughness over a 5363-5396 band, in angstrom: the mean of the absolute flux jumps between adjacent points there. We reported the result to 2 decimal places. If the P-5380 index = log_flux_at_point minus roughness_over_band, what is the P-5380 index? 0.22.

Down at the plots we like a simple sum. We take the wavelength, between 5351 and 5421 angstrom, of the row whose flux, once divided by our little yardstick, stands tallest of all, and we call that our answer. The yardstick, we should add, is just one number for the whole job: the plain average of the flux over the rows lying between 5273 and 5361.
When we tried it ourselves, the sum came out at 5414.27 angstrom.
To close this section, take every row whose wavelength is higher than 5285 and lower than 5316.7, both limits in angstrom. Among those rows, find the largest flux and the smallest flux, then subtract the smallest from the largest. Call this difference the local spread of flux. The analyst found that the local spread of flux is 0.303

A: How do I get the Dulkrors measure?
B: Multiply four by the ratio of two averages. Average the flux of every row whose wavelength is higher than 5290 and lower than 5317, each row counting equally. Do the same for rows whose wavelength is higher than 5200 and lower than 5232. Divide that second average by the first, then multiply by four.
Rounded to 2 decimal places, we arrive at 3.53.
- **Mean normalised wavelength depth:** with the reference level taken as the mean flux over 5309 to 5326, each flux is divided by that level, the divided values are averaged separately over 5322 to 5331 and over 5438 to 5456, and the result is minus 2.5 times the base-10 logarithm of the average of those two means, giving -0.002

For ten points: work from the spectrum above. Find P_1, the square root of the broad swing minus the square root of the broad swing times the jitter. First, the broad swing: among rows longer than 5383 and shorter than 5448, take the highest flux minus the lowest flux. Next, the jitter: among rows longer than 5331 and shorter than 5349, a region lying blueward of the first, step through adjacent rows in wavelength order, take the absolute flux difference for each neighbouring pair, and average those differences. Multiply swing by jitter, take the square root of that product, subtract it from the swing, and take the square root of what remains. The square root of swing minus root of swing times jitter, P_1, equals 0.56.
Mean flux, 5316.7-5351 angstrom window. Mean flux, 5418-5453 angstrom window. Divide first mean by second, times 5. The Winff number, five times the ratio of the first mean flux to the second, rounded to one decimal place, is 4.8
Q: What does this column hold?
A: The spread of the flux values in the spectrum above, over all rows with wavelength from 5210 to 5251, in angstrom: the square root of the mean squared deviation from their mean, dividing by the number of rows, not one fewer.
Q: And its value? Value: 0.093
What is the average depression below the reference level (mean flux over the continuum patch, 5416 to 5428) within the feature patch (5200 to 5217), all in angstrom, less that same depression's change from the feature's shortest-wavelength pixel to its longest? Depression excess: 0.021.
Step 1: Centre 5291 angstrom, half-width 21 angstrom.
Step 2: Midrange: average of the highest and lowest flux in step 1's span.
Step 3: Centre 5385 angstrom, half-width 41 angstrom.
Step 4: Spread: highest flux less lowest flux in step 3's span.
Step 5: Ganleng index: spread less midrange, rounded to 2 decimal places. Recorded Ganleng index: -0.93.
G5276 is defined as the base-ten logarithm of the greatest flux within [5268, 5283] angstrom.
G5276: 0.173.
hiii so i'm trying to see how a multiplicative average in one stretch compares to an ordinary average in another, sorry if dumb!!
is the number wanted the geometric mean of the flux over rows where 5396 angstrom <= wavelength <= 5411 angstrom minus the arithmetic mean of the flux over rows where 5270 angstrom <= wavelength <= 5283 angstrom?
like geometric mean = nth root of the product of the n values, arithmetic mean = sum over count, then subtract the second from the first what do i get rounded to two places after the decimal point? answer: -0.02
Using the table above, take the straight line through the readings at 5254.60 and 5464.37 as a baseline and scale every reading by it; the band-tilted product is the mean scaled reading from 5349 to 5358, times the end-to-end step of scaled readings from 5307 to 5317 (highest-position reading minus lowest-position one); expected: -0.030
